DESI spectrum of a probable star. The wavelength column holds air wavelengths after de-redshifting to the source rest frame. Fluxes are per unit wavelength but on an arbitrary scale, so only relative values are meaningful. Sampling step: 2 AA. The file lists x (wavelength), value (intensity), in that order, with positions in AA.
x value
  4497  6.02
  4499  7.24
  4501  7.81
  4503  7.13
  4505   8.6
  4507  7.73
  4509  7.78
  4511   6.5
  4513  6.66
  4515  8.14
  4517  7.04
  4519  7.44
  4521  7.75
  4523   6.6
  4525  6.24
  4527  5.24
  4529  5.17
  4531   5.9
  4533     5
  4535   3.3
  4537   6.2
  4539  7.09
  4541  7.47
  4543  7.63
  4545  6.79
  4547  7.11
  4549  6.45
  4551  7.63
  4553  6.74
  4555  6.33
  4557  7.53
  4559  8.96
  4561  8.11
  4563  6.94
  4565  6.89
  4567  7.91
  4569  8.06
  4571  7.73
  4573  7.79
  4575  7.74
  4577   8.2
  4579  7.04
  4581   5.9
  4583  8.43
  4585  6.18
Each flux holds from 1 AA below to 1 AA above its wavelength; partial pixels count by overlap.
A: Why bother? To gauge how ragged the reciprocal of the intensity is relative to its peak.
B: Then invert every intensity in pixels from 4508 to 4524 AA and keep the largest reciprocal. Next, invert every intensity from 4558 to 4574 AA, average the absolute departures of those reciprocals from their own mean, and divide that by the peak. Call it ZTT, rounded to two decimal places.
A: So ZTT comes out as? 0.05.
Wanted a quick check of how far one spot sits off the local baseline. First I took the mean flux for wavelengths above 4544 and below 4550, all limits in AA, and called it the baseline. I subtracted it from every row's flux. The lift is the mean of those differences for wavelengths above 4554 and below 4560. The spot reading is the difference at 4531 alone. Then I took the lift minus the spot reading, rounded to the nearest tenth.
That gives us 1.7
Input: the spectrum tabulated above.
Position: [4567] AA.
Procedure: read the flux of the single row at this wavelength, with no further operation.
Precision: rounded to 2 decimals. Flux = 7.91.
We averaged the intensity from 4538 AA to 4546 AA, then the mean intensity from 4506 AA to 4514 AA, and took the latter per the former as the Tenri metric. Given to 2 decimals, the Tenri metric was 0.99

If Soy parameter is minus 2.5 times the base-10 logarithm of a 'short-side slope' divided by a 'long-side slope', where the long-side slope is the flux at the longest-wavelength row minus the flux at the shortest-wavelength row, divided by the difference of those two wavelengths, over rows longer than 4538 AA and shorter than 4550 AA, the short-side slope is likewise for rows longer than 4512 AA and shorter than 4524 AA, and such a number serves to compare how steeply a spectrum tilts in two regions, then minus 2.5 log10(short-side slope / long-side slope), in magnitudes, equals 2.6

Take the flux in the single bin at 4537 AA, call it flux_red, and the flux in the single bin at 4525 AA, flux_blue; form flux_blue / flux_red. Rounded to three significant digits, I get 1.01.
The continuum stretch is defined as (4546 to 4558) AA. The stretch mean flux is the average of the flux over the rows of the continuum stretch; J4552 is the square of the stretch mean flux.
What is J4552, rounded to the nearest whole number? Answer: 49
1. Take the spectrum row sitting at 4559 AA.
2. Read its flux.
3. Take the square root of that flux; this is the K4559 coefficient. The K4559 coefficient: 2.99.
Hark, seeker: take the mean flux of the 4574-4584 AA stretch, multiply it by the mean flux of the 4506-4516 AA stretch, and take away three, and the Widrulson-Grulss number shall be 52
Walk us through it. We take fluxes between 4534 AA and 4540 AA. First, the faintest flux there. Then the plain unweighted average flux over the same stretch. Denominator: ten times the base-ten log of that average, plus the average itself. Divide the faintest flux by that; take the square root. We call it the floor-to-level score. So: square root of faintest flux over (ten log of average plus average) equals 0.505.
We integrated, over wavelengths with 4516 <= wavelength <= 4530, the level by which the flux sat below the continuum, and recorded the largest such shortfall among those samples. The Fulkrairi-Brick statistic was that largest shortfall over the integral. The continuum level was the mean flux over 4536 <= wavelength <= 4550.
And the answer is 0.3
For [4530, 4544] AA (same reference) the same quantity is 0.3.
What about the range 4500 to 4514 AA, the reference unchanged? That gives -0.1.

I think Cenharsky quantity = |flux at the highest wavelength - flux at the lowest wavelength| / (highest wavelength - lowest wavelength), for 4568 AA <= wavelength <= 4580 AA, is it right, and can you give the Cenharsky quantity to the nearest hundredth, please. 0.10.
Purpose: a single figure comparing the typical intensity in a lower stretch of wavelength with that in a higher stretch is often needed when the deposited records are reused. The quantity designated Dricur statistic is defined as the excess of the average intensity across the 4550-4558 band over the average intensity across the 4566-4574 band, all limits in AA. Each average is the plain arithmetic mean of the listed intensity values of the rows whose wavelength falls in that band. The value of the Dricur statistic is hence -0.8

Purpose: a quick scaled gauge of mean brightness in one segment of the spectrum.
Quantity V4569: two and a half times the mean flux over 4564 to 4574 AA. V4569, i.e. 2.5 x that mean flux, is 19.2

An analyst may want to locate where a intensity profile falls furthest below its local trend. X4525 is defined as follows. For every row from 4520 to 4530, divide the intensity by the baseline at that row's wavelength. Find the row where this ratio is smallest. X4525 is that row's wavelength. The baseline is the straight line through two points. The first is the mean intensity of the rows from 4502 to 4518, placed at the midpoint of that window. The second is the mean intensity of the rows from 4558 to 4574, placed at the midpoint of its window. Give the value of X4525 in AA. 4529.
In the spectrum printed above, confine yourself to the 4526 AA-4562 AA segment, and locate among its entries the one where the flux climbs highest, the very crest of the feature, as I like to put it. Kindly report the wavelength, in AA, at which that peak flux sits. 4559 AA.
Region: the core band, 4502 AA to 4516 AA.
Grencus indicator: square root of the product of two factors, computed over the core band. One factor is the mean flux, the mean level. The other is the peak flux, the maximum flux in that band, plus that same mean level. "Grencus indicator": 11.0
